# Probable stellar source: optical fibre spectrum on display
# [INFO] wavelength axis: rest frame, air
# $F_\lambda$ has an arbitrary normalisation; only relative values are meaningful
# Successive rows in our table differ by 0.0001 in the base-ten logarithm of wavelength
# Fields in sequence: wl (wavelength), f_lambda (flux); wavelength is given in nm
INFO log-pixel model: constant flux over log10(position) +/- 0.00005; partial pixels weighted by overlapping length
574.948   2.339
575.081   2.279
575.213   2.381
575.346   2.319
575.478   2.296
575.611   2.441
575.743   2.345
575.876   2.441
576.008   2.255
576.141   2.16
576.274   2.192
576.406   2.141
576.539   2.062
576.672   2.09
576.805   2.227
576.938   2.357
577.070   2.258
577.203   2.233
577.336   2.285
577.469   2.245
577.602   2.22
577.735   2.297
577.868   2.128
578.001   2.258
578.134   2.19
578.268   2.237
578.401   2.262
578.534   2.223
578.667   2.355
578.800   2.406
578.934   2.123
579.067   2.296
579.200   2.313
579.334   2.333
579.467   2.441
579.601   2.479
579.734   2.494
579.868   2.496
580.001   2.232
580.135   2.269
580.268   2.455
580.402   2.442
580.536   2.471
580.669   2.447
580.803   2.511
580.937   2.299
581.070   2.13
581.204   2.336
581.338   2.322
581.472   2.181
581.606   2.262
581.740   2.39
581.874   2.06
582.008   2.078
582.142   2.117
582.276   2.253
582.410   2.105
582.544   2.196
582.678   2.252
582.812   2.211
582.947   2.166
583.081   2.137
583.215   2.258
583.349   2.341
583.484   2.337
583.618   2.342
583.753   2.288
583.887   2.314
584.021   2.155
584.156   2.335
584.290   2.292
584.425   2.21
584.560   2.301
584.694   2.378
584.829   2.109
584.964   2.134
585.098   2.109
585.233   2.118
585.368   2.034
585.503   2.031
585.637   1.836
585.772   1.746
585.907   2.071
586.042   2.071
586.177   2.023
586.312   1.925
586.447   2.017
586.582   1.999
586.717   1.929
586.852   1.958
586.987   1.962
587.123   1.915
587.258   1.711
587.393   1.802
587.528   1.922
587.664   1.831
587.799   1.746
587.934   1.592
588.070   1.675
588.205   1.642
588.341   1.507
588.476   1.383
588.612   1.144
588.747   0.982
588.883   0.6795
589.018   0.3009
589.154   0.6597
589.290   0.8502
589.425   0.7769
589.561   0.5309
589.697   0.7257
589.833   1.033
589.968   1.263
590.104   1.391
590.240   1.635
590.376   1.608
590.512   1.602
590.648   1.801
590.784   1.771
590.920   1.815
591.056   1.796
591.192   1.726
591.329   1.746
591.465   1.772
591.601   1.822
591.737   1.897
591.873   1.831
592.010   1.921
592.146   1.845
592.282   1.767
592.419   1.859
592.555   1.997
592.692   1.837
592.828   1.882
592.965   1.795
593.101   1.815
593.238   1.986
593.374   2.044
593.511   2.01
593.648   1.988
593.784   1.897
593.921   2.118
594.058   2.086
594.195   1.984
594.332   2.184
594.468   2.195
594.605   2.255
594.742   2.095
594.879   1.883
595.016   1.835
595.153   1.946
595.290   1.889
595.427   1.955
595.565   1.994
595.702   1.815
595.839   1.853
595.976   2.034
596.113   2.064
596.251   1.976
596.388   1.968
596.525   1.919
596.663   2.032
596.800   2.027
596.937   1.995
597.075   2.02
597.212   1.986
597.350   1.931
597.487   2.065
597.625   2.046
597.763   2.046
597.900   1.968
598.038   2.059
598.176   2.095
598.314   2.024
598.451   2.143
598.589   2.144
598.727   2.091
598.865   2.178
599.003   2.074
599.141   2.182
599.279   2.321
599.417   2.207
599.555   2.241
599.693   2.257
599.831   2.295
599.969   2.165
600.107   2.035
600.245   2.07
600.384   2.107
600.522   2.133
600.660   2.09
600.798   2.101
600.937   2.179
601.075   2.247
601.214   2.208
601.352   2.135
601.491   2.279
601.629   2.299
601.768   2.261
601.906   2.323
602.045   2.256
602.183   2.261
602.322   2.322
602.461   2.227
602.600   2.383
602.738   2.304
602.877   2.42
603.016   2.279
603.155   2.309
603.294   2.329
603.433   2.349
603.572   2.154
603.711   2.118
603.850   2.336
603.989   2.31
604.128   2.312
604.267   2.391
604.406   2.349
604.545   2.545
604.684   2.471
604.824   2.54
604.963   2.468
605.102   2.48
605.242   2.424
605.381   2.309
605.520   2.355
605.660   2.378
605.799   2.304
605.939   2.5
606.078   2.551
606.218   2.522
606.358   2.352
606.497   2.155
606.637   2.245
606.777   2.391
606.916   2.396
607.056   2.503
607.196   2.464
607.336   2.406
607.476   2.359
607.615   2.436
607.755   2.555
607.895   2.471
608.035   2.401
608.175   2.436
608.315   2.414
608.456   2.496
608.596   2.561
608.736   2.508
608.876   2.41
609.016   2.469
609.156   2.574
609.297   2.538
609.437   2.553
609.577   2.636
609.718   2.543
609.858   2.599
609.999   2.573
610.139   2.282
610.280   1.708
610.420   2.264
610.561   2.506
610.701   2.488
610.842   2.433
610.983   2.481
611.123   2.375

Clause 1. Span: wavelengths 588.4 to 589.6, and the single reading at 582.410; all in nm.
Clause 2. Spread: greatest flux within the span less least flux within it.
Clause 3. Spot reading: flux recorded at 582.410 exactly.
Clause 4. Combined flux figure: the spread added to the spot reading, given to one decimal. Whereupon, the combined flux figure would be 3.2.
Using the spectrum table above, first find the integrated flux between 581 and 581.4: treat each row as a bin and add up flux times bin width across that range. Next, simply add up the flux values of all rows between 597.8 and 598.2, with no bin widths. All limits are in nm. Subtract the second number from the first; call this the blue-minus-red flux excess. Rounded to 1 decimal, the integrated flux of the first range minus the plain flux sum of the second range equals -5.2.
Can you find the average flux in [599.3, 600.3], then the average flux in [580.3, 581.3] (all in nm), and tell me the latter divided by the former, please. 1.1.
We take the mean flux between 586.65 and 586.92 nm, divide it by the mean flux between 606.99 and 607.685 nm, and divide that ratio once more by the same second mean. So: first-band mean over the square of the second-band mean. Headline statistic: 0.33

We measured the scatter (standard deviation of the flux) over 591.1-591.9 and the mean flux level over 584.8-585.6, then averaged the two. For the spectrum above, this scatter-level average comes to 1.07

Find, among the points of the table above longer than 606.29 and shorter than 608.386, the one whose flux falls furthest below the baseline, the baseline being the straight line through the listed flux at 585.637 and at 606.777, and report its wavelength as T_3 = 606.497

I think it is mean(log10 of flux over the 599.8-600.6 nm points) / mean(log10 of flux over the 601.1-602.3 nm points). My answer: 0.93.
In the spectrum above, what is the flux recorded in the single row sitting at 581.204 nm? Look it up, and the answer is 2.336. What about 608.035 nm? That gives 2.401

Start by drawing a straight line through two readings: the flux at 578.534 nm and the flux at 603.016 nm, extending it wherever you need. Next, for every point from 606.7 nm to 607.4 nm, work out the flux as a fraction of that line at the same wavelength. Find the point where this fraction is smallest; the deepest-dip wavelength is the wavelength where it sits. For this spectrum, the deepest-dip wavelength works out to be 606.777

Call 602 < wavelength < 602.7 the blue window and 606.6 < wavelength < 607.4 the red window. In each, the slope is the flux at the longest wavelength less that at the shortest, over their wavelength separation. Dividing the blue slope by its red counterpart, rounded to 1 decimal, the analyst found 1.0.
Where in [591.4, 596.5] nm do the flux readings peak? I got 594.605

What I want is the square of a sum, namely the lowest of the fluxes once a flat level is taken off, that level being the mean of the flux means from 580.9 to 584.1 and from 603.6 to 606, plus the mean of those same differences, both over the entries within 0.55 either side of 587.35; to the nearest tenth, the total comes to 1.1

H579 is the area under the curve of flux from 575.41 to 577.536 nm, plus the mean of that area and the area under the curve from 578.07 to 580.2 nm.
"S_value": 10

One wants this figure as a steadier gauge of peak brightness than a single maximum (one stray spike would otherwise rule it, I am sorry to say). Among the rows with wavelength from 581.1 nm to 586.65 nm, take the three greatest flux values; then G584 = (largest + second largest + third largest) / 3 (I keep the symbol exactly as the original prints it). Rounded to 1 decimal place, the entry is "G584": 2.4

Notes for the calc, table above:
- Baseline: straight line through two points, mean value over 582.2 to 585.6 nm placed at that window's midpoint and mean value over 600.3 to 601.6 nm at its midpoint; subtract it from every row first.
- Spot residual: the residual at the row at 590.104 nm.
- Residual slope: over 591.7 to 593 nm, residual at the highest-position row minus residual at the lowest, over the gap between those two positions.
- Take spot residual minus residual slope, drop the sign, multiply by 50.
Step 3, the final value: 36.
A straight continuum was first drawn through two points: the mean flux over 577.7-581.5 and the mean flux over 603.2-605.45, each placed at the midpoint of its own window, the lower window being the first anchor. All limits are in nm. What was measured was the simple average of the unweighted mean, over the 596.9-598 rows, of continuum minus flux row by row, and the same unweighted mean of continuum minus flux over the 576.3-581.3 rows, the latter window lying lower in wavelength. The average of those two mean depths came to 0.2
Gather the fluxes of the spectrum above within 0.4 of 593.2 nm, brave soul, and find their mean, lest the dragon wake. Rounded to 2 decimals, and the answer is 1.92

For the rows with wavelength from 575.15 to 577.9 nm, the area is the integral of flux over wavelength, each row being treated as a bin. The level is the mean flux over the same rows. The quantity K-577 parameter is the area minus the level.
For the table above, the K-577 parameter 4.0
